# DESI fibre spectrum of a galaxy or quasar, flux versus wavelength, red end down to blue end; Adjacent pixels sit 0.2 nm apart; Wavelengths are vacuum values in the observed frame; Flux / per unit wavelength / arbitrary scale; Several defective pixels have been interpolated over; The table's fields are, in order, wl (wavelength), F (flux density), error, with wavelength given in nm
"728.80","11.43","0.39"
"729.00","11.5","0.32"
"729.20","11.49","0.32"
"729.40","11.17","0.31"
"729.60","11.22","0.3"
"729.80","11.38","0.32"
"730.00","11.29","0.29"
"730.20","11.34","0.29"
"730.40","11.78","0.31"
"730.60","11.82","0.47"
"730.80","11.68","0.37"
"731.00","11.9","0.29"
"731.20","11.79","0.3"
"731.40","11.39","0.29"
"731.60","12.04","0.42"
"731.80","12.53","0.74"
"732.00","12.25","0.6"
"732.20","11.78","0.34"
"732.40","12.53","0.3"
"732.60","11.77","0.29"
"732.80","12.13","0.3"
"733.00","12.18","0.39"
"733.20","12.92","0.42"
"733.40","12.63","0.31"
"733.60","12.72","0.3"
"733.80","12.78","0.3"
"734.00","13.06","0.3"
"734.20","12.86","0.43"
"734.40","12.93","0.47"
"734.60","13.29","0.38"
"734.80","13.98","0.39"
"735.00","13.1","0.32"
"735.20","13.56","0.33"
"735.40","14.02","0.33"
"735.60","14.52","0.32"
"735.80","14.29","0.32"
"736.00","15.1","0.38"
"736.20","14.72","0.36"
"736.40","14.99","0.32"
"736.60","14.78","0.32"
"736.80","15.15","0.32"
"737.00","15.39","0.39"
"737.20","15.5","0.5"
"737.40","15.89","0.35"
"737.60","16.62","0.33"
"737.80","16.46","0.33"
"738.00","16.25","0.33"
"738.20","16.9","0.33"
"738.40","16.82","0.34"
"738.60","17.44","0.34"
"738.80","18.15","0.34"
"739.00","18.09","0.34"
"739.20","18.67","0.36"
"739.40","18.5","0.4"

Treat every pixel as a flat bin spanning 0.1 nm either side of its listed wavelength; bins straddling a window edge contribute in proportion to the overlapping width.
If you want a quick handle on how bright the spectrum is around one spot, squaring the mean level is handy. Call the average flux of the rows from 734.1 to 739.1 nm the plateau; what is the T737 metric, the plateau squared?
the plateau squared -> 232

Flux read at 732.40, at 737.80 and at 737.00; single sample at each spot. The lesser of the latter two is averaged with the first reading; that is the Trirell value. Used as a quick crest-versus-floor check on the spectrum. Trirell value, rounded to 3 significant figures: 14.0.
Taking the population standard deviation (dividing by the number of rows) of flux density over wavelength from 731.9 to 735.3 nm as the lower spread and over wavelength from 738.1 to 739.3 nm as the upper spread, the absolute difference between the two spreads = 0.10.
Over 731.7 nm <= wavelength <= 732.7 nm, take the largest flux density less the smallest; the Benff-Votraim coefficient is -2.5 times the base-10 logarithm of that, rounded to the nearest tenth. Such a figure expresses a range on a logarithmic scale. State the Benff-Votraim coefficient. 0.3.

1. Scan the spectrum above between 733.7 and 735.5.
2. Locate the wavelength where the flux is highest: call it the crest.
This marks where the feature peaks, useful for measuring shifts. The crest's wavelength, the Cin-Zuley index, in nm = 735.40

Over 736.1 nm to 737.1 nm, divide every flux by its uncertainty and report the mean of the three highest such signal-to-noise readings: 46.8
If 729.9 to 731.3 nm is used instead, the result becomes 39.8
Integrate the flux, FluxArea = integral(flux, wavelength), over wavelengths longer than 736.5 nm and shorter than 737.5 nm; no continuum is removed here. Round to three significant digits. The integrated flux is 15.3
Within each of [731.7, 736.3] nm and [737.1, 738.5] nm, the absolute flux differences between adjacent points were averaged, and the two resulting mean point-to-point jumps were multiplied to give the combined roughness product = 0.154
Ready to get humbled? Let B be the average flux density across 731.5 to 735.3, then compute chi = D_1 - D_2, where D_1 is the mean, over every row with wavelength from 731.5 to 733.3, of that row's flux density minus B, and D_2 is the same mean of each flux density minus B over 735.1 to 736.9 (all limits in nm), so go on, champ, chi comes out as -2.3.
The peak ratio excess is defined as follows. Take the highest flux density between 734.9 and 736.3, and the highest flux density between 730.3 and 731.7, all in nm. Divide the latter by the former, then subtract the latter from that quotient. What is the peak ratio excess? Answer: -11.2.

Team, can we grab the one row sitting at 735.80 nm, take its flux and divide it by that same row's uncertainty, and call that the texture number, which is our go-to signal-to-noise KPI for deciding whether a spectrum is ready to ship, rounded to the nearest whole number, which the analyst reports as 45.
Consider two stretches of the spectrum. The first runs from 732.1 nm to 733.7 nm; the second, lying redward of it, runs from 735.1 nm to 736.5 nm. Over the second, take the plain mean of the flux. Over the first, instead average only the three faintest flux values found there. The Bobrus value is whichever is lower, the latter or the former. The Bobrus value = 11.9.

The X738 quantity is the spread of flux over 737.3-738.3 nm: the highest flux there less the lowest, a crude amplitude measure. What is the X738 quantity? 1.0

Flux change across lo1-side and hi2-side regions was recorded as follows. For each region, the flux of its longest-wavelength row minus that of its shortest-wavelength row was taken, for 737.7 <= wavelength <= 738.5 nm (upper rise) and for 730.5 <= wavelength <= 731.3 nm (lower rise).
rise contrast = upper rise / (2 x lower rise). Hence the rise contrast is -6.0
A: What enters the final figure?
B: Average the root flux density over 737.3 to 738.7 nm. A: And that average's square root 2.02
